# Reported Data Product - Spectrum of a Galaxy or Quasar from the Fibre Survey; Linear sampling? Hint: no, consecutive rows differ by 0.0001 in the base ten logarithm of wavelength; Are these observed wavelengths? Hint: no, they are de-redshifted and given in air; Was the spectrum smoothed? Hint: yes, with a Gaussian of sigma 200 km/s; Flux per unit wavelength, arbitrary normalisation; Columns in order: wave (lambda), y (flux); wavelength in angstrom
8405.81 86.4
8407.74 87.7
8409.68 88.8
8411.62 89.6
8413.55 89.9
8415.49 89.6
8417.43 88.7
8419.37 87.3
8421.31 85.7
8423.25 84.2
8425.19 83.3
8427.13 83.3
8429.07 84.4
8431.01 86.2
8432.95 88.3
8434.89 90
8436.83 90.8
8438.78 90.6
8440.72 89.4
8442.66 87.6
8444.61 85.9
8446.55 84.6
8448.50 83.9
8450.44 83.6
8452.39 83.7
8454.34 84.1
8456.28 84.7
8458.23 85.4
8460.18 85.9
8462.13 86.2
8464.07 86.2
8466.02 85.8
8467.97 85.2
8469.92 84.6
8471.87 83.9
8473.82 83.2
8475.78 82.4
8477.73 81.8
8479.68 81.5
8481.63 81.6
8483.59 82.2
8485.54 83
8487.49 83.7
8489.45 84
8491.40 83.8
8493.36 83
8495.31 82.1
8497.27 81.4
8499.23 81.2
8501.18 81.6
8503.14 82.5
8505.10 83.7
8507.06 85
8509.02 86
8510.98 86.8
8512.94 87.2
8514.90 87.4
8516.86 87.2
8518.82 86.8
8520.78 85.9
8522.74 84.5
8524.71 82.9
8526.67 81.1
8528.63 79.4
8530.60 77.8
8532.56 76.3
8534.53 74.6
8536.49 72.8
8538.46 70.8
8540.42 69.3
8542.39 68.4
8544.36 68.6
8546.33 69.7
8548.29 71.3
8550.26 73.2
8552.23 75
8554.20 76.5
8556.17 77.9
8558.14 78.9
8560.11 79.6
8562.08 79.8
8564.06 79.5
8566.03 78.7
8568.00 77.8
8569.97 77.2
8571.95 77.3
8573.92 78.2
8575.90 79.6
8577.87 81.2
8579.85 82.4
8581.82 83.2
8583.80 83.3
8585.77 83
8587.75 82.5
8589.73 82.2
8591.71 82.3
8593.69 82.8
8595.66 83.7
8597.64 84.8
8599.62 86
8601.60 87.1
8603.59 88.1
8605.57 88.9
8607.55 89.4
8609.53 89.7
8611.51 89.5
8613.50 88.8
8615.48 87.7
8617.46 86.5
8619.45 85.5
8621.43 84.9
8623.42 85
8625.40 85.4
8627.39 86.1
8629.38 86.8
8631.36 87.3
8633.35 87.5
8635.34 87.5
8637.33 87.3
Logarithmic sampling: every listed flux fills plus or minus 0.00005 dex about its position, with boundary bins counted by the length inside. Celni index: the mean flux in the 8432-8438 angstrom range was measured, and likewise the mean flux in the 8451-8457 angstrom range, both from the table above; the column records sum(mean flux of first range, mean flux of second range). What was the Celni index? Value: 174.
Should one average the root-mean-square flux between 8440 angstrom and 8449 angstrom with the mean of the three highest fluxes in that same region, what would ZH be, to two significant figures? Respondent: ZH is 87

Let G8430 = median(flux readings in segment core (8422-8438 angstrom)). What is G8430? 85.3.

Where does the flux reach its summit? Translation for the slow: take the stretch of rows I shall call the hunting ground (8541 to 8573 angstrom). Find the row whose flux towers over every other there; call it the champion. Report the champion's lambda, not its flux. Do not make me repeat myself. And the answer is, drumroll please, 8562.08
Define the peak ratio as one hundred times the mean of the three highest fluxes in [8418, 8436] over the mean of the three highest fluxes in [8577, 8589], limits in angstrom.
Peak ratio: 106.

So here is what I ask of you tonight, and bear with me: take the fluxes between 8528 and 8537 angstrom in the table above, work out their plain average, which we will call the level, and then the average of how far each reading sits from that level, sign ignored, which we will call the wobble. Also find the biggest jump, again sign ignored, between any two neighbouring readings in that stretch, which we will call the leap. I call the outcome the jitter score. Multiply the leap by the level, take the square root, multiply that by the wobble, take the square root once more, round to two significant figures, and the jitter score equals 4.8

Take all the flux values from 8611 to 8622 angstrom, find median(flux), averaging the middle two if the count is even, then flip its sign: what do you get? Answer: -87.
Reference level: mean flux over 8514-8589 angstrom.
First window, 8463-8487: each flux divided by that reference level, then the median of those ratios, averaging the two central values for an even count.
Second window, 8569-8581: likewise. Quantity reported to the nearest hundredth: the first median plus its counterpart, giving 2.07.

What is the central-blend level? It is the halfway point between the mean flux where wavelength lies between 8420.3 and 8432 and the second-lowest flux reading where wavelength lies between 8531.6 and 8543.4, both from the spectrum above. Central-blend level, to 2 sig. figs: 77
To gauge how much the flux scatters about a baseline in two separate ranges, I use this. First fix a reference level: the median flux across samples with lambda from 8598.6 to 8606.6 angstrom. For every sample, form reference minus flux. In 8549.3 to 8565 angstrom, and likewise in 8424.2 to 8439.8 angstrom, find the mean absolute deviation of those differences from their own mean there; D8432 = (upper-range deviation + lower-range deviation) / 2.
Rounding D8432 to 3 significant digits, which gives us 2.40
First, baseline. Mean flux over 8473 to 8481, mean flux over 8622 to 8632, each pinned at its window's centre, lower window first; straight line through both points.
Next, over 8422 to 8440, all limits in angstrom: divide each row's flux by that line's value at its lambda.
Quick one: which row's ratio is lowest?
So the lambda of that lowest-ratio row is 8427.13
